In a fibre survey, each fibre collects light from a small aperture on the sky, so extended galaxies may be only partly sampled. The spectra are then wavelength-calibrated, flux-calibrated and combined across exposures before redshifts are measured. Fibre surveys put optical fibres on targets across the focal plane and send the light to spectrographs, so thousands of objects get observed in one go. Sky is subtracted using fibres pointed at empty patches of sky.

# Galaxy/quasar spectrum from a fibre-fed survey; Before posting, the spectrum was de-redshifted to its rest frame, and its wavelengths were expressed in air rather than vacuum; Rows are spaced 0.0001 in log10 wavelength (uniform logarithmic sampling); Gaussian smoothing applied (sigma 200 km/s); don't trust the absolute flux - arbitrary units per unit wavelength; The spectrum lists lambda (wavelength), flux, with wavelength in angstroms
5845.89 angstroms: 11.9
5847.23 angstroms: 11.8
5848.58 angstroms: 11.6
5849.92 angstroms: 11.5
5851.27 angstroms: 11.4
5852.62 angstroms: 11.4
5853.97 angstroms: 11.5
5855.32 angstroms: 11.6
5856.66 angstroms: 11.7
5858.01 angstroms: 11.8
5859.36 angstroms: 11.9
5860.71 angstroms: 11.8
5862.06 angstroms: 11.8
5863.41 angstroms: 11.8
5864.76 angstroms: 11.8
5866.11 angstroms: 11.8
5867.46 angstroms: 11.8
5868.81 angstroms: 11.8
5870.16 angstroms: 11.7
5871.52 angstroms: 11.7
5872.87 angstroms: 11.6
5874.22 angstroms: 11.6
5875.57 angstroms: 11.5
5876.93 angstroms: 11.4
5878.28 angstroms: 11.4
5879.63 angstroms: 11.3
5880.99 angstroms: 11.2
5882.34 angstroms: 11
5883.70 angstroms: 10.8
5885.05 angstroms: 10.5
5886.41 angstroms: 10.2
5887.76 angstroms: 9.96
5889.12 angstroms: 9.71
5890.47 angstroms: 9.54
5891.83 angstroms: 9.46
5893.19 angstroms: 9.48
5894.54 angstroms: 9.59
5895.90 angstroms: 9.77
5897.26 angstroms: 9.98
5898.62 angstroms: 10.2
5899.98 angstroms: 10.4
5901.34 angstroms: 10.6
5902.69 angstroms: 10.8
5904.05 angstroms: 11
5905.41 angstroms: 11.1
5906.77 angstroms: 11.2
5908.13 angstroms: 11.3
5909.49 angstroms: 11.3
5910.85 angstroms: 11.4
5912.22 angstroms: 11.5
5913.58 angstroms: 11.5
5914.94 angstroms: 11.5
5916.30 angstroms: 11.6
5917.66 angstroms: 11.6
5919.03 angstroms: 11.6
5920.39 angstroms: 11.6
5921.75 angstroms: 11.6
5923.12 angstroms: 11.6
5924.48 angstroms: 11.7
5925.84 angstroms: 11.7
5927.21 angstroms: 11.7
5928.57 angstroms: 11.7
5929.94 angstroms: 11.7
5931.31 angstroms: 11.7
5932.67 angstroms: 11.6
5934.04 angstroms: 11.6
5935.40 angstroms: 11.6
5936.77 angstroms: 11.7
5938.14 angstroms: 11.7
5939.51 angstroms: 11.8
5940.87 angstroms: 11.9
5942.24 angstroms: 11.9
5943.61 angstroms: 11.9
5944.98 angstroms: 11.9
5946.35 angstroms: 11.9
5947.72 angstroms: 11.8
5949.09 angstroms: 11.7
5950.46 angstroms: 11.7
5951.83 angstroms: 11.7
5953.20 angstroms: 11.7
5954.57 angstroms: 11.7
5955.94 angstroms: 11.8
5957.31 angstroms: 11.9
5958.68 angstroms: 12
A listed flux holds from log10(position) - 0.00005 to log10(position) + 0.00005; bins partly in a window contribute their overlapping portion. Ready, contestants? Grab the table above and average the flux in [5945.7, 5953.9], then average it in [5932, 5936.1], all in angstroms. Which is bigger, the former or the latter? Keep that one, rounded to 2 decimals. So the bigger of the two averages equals 11.75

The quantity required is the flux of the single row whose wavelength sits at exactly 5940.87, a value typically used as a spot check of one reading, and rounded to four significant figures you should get 11.90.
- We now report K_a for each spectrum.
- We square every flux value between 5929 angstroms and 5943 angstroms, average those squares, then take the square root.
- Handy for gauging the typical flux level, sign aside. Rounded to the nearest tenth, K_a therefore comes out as 11.7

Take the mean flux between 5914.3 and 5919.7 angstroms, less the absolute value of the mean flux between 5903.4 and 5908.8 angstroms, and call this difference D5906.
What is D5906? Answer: 0.4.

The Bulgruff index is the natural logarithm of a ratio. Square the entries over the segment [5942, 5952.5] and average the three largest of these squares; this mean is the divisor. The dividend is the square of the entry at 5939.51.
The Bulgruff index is -0.02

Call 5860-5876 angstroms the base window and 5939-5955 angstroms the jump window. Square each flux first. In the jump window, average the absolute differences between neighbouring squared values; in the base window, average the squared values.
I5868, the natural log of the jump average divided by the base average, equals -5.36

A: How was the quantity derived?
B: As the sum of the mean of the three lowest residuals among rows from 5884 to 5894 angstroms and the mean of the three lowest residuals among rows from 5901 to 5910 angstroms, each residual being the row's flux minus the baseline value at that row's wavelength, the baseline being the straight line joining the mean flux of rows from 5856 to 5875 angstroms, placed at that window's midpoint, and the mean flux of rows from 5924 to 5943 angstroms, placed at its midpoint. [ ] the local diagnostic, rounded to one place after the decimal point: -3.2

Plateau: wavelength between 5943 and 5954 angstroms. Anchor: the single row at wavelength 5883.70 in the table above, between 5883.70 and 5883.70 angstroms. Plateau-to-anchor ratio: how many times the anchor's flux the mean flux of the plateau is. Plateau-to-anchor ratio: 1.09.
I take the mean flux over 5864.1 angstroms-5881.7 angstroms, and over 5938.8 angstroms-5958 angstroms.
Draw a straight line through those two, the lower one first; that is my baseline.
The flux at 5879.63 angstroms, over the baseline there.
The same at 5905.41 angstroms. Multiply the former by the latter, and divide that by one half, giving 1.85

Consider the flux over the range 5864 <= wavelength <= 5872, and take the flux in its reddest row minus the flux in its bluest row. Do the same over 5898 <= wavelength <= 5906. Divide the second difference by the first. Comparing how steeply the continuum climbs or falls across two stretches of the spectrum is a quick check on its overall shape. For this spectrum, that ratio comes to -9.0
